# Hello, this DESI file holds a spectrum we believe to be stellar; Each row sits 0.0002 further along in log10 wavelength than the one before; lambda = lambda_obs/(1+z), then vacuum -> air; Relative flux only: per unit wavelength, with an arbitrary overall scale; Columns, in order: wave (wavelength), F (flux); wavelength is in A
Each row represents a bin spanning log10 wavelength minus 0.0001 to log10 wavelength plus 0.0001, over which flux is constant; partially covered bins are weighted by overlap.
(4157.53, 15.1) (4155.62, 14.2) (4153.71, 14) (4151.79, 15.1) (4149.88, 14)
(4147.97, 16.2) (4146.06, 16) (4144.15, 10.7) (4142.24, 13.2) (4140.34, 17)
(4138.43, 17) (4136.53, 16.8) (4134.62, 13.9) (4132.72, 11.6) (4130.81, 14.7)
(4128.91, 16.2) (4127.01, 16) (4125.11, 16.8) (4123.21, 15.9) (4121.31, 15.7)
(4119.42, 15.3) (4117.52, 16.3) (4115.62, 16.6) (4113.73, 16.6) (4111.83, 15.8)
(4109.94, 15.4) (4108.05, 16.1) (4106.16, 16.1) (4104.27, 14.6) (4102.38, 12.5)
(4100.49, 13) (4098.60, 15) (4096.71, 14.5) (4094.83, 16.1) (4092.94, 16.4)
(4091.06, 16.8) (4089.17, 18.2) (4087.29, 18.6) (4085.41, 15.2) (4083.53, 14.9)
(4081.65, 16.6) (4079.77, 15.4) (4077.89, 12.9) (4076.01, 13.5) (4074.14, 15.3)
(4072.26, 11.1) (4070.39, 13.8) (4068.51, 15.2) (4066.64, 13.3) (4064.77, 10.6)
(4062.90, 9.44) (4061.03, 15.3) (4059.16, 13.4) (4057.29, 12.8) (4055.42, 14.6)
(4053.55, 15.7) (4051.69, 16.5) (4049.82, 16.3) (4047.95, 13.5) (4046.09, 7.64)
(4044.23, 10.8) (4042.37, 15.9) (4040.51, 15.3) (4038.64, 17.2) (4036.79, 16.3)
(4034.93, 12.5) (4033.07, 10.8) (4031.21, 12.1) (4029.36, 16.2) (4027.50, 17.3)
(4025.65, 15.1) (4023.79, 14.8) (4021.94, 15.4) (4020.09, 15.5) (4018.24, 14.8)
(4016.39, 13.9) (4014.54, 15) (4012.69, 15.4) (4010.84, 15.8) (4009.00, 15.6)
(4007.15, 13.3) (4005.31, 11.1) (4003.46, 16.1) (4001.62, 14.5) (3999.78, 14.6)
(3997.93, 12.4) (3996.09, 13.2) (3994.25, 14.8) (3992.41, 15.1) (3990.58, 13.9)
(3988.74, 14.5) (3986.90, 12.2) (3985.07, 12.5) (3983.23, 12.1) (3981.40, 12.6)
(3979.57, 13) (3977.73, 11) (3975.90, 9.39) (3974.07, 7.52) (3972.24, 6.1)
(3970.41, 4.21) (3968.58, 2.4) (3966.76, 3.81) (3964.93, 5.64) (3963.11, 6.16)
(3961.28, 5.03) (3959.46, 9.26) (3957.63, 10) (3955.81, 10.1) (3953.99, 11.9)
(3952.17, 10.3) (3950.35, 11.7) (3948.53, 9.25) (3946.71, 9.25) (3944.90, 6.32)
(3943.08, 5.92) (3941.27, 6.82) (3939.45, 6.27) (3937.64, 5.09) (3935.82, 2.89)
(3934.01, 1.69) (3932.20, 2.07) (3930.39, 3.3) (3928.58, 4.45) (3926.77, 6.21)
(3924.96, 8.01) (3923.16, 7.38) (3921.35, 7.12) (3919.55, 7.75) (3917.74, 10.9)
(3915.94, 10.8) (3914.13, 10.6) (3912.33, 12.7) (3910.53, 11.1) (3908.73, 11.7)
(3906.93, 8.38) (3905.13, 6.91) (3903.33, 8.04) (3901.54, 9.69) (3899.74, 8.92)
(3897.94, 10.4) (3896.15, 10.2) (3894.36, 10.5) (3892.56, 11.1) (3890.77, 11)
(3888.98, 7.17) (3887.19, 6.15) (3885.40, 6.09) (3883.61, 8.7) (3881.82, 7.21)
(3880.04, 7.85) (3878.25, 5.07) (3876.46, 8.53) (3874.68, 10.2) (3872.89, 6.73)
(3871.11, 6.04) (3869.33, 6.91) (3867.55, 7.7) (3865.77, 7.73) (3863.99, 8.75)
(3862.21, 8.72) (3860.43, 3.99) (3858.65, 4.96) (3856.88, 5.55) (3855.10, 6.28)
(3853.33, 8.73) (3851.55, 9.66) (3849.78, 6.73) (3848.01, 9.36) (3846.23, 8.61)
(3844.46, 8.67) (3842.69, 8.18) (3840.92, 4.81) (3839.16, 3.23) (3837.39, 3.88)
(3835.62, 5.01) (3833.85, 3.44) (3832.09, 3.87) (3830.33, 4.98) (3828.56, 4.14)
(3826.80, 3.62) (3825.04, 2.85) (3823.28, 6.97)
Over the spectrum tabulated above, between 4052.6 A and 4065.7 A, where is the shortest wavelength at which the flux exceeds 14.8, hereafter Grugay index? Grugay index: 4053.55 A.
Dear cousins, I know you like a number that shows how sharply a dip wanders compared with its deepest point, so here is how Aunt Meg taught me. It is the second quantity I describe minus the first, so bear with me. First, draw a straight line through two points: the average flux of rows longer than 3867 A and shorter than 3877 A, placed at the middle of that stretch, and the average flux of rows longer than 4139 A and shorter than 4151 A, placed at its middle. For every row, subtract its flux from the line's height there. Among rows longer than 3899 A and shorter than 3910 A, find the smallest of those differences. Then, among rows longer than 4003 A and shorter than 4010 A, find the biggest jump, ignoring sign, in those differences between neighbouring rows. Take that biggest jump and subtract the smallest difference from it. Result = 8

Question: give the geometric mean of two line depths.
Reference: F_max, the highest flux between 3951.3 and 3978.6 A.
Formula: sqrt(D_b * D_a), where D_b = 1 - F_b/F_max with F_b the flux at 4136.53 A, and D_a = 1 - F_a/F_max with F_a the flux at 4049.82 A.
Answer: 0.39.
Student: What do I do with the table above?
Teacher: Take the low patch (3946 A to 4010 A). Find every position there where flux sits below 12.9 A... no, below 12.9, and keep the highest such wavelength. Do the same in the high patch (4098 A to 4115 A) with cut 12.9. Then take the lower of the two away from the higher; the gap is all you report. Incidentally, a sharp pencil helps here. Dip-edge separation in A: 97.1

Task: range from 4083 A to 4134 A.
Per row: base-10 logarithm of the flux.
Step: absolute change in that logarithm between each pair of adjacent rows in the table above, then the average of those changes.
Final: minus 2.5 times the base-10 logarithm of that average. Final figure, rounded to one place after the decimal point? 3.9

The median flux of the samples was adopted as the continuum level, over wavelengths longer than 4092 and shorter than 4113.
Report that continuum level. 15.4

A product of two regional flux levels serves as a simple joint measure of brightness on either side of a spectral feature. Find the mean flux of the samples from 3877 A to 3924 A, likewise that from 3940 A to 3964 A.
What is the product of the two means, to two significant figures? 77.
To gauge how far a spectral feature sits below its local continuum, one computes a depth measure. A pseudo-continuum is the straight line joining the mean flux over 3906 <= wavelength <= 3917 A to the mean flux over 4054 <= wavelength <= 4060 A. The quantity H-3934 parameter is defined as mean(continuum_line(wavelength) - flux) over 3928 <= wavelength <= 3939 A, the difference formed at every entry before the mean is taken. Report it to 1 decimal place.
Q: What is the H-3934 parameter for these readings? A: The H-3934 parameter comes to 8.0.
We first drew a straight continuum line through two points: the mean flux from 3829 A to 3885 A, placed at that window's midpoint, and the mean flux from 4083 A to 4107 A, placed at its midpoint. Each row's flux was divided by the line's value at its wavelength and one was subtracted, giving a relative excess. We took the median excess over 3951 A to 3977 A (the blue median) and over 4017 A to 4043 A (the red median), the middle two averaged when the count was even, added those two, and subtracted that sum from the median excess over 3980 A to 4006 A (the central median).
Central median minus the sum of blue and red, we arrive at 0.4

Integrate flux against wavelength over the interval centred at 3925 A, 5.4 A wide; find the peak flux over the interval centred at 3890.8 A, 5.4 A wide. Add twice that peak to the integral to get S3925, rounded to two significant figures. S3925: 61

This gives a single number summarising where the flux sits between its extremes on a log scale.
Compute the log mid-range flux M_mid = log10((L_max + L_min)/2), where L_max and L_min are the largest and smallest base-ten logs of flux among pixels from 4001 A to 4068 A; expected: 0.026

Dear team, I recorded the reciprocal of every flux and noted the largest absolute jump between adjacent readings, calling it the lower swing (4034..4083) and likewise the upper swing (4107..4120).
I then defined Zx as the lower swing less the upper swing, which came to 0.053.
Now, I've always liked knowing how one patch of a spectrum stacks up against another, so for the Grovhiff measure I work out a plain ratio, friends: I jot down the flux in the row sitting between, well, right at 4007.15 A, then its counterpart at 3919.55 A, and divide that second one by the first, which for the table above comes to 0.58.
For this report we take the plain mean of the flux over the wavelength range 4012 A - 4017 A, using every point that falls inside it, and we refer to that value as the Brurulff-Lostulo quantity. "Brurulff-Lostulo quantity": 15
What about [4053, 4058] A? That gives 14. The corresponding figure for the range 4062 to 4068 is 11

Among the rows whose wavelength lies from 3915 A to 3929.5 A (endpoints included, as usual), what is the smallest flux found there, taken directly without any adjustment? 4.45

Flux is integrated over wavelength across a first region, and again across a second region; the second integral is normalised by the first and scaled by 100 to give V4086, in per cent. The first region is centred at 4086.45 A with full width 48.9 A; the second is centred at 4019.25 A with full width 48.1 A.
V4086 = 98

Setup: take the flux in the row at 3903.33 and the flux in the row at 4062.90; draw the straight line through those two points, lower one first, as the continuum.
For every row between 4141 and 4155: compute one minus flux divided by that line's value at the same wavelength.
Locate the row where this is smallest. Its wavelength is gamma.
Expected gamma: 4147.97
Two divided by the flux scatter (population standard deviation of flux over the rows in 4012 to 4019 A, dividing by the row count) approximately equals 3.64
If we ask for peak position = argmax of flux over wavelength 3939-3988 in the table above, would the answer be 3979.57 A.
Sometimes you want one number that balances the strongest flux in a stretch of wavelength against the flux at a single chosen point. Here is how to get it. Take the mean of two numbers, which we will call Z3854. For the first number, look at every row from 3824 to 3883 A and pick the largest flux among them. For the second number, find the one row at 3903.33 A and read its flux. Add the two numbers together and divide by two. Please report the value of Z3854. 9.1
